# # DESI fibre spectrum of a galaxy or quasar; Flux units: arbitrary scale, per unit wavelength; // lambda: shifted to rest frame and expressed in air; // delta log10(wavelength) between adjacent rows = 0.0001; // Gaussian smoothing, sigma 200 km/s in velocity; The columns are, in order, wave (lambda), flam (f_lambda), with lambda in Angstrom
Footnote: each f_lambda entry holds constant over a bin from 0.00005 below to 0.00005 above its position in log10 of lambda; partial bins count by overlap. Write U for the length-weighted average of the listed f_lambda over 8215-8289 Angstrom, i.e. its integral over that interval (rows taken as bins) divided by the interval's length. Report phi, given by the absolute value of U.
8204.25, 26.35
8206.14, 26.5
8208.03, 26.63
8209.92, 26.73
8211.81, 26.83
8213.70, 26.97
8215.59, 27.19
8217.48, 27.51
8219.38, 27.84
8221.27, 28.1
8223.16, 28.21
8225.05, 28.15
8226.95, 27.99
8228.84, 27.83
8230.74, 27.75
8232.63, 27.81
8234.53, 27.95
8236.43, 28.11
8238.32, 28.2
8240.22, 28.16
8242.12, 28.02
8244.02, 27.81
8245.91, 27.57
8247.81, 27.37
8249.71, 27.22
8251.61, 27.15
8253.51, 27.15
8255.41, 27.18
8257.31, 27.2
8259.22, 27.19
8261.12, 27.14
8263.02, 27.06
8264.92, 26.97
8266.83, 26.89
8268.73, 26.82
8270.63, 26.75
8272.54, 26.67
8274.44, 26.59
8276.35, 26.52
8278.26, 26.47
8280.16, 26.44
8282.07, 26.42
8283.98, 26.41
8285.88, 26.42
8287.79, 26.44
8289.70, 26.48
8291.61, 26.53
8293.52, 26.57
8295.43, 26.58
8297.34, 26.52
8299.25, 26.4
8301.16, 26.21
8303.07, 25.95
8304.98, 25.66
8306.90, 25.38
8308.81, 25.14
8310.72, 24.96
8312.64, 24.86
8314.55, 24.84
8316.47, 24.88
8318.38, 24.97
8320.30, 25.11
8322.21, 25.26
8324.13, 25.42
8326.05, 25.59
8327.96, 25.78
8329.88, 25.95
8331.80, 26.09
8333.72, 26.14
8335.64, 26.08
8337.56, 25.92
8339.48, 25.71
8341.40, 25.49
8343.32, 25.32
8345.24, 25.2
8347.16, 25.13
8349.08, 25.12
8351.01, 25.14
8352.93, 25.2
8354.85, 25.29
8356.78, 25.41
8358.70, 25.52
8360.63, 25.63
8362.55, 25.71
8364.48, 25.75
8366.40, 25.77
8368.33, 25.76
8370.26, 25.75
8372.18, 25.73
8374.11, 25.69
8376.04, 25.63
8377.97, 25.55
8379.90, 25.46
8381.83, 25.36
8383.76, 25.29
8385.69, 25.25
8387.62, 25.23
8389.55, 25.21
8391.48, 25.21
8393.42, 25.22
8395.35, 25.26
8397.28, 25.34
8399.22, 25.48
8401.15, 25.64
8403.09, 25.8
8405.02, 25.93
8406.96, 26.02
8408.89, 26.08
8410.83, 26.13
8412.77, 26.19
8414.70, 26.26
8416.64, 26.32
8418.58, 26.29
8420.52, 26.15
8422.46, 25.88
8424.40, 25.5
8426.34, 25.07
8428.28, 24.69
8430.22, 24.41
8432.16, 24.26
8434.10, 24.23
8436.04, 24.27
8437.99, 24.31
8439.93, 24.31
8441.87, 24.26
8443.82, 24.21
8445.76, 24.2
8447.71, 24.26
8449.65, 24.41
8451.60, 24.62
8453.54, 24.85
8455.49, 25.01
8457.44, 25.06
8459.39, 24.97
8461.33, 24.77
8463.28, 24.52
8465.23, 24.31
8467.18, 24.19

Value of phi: 27.3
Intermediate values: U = 27.3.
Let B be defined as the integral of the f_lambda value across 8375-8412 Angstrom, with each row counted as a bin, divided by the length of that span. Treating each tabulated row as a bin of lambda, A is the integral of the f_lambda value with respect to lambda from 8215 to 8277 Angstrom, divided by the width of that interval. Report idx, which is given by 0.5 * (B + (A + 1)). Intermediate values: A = 27.5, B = 25.5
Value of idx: 27.00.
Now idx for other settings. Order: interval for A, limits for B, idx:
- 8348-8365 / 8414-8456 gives 25.64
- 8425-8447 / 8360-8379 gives 25.55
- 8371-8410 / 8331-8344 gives 26.18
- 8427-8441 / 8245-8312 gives 25.98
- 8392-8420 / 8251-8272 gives 26.94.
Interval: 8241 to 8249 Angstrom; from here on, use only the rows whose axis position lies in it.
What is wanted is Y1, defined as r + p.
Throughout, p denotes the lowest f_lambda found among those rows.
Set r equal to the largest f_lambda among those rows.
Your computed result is 55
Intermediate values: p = 27.37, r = 28.02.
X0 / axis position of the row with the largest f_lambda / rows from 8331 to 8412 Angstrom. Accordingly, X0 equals 8333.72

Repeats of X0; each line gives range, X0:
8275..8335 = 8295.43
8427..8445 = 8428.28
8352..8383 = 8366.40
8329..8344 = 8333.72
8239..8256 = 8240.22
